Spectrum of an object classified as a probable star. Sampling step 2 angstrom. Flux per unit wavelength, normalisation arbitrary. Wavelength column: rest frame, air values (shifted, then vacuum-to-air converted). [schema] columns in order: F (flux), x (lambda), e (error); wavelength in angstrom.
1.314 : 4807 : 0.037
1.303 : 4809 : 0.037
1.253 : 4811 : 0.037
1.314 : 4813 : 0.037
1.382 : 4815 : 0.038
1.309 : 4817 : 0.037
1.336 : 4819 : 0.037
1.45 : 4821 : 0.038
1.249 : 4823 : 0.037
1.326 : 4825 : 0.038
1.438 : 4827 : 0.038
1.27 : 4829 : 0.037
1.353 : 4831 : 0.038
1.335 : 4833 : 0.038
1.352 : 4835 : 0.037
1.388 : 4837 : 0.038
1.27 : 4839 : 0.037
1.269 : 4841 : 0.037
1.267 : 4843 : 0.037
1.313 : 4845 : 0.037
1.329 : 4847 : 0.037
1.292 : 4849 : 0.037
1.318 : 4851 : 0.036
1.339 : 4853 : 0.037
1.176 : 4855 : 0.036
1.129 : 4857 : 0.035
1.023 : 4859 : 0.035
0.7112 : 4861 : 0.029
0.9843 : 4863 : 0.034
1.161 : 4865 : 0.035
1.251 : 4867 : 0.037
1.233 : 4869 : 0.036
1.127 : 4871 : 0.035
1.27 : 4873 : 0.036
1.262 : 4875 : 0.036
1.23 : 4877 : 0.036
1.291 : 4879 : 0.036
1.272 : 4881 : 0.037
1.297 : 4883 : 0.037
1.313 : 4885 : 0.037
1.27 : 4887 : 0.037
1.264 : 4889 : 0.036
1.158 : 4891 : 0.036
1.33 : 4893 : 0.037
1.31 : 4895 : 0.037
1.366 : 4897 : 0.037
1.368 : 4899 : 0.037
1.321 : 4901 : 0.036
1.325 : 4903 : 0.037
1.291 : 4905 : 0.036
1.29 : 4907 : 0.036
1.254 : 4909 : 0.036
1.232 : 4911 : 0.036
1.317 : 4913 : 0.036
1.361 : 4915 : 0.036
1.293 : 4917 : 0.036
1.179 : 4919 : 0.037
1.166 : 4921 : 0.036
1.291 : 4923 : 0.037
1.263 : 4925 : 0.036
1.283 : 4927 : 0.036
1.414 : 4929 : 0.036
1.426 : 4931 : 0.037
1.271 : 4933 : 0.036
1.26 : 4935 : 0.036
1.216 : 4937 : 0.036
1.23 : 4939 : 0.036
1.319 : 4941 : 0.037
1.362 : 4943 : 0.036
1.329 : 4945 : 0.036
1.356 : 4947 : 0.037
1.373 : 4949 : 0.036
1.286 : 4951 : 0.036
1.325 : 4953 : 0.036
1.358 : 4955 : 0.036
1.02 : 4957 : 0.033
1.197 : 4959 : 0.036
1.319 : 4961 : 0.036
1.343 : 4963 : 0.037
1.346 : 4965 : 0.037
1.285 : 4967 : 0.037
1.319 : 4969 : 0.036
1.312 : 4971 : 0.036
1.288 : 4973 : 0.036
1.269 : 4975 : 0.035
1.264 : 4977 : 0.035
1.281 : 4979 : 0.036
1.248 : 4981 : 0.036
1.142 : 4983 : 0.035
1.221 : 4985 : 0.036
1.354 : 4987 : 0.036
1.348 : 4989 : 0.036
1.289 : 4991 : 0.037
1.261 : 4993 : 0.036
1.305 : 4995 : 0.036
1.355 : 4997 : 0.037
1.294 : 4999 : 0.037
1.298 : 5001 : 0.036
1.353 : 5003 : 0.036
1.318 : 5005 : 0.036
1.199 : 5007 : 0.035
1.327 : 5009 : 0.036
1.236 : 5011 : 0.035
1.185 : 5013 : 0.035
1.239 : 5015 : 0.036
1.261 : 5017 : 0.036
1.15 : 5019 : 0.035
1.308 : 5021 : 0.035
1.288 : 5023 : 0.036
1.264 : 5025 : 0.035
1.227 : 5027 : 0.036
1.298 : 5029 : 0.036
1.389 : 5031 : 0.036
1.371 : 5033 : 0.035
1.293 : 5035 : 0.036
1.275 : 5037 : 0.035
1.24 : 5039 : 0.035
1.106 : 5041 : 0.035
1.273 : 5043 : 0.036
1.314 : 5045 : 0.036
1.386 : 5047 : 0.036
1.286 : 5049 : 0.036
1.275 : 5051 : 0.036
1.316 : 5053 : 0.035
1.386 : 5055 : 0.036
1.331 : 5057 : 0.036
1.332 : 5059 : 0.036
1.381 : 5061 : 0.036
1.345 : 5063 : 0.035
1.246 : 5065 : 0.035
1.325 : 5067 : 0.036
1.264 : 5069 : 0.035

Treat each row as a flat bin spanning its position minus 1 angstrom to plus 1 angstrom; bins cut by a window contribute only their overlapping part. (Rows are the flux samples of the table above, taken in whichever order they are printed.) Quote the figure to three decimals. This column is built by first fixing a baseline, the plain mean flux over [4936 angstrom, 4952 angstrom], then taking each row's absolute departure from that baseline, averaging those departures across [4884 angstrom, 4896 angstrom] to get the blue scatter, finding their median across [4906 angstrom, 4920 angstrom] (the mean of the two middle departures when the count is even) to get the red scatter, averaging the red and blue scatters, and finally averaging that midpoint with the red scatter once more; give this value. 0.050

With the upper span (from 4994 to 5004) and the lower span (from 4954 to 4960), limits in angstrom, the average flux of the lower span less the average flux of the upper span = -0.13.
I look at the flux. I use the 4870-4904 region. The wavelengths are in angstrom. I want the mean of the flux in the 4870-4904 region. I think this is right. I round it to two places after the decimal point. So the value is 1.28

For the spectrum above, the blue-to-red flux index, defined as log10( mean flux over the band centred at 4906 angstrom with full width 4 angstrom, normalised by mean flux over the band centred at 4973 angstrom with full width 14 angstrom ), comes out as 0.00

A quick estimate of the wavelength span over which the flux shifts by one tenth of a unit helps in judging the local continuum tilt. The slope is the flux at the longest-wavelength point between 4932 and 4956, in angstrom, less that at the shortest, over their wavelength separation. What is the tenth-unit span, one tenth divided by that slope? 25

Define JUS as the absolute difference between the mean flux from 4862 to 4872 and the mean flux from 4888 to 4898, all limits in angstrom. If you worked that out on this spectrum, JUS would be 0.13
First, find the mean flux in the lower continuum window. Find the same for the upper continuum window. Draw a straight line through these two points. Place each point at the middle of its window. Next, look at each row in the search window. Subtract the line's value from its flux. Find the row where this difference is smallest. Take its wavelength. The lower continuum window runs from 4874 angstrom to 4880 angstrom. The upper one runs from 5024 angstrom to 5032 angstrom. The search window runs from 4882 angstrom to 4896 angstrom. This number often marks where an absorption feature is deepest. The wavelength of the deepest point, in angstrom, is 4891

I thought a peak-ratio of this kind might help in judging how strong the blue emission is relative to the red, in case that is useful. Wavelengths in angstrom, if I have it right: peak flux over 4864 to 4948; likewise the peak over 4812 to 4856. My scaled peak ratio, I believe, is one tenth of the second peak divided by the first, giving 0.1017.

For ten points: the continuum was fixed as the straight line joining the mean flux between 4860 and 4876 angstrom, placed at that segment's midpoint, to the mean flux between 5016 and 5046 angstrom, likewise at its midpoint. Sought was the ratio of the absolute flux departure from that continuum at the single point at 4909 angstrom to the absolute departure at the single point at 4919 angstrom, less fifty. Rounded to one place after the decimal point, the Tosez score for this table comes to -39.2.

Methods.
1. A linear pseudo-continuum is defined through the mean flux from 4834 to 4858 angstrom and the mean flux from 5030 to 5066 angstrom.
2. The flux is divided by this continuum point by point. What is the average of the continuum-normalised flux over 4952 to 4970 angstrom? 0.985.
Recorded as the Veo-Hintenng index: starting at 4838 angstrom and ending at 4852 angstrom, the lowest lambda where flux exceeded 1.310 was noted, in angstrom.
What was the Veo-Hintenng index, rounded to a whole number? 4845 angstrom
